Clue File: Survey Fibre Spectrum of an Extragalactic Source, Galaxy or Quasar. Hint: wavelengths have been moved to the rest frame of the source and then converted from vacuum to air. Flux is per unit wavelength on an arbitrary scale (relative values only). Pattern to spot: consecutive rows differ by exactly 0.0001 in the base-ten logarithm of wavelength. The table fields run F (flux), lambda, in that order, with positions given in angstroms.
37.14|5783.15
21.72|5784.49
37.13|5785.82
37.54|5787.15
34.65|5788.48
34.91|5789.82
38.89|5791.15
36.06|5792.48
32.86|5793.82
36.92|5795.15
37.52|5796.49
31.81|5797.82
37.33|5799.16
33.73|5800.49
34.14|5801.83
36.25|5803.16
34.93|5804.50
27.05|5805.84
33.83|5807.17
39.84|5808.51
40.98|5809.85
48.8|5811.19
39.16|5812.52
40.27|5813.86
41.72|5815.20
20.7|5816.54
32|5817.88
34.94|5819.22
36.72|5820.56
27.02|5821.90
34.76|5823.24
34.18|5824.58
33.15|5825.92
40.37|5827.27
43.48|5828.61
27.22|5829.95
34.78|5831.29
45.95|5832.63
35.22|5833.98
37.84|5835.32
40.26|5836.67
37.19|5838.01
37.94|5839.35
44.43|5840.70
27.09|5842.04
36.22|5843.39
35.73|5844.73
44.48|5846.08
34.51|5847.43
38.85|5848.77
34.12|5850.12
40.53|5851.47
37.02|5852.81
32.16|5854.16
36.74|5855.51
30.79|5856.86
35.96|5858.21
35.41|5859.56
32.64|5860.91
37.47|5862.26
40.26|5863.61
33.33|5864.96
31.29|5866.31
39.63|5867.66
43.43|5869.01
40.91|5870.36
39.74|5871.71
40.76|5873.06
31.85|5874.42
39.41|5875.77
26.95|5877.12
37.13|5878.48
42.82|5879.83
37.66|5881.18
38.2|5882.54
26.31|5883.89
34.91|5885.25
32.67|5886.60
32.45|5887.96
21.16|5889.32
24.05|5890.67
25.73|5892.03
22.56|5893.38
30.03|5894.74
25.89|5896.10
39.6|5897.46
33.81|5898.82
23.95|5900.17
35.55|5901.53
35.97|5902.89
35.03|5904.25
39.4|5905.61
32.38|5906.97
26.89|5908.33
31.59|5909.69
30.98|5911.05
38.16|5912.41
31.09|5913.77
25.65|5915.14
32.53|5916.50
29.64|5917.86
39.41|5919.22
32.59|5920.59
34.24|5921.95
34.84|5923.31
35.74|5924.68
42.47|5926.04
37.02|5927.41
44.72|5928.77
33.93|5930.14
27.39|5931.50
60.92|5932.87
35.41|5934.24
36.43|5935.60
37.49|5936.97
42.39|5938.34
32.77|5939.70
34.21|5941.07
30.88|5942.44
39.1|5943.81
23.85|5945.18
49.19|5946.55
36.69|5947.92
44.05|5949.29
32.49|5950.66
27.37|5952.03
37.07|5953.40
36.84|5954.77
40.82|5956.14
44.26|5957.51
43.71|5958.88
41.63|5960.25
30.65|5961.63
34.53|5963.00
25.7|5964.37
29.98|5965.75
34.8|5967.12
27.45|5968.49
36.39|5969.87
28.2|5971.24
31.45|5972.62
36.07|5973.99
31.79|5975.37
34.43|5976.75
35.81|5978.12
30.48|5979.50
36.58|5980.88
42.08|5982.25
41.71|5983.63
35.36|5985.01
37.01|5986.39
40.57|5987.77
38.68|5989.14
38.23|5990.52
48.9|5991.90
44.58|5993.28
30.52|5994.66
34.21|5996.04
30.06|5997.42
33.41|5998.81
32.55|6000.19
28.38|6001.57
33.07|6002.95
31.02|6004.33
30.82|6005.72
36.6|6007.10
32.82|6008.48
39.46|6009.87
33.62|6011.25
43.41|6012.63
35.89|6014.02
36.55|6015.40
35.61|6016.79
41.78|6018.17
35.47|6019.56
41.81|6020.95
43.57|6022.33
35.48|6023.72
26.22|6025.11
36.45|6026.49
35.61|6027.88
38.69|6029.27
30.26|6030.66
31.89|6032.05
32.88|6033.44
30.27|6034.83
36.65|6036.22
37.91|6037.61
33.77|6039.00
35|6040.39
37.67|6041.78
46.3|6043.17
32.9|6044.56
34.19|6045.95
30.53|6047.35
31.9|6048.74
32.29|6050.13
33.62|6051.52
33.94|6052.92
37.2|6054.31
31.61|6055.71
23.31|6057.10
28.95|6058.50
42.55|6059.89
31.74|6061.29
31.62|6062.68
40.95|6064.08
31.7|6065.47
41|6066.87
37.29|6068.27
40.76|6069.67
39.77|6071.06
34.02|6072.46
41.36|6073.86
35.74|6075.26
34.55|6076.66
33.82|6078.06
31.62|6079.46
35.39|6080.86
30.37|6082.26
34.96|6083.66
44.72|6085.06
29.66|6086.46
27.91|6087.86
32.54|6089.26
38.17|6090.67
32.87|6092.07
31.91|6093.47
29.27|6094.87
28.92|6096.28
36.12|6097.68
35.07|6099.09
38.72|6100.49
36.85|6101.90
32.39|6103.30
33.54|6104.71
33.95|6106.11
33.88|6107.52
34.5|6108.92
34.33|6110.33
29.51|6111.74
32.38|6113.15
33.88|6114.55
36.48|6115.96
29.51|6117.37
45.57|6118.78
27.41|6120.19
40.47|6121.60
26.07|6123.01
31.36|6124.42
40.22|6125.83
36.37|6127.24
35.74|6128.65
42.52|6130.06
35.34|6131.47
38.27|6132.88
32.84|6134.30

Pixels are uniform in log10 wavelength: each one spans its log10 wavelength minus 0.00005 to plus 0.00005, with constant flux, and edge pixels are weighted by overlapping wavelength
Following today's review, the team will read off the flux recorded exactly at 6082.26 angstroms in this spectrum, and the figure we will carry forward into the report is 30.37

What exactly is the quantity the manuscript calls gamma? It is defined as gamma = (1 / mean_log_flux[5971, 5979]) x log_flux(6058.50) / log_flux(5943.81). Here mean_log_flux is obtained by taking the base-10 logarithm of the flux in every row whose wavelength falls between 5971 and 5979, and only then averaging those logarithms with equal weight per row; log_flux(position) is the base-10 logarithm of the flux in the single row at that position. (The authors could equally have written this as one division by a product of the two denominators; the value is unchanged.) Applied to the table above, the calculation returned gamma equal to 0.605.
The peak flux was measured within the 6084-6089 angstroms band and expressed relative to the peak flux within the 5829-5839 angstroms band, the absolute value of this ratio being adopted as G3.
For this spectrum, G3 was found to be 0.97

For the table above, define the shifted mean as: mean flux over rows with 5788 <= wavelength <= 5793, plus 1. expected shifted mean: 37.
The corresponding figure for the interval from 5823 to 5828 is 37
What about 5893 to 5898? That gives 31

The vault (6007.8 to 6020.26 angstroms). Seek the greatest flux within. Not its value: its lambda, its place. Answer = 6012.63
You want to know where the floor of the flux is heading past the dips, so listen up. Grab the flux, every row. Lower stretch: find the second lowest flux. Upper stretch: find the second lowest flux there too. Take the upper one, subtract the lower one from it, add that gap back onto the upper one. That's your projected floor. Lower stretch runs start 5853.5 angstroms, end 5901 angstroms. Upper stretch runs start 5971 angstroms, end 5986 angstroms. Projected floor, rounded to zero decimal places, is 38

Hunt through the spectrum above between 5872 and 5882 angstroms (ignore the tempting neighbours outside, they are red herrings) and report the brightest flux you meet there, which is 42.82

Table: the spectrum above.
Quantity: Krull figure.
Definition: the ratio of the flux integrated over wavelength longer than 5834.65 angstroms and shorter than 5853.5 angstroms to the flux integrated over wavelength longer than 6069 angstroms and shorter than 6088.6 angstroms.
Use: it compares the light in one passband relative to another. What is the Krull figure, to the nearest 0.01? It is 1.02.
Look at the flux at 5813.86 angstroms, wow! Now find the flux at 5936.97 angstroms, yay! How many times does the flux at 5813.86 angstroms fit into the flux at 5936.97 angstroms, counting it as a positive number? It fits 0.93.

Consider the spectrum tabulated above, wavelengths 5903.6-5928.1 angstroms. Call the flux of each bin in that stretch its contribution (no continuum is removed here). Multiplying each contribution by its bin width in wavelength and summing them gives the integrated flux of 830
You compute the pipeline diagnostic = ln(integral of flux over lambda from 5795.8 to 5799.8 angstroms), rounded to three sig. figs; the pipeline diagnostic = 4.96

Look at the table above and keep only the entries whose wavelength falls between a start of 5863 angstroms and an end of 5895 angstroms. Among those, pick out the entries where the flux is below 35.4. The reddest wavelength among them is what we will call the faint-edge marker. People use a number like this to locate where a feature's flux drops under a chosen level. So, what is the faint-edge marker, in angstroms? 5894.74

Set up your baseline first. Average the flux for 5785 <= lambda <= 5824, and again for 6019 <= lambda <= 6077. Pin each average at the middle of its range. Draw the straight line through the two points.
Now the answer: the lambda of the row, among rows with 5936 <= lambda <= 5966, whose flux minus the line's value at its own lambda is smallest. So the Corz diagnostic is 5945.18 angstroms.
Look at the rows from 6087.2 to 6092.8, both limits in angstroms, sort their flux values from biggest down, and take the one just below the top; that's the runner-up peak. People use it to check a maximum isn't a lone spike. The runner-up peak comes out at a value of 32.87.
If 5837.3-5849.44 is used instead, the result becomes 44.43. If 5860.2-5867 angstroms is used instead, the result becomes 37.47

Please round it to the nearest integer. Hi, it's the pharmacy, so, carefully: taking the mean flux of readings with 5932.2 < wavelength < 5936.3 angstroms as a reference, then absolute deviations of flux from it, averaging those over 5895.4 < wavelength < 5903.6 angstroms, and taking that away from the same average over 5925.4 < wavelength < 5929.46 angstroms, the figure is -9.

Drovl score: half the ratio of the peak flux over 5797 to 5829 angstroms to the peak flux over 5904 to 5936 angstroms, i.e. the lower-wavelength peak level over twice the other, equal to 0.40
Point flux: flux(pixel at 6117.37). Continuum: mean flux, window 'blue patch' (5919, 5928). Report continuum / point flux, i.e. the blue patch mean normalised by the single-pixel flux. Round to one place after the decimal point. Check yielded 1.2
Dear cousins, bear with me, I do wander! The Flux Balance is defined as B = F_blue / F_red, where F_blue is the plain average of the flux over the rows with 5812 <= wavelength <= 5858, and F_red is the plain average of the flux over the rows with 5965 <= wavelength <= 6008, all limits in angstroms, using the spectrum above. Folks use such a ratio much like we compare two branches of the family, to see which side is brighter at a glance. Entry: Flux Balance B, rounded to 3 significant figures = 1.04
